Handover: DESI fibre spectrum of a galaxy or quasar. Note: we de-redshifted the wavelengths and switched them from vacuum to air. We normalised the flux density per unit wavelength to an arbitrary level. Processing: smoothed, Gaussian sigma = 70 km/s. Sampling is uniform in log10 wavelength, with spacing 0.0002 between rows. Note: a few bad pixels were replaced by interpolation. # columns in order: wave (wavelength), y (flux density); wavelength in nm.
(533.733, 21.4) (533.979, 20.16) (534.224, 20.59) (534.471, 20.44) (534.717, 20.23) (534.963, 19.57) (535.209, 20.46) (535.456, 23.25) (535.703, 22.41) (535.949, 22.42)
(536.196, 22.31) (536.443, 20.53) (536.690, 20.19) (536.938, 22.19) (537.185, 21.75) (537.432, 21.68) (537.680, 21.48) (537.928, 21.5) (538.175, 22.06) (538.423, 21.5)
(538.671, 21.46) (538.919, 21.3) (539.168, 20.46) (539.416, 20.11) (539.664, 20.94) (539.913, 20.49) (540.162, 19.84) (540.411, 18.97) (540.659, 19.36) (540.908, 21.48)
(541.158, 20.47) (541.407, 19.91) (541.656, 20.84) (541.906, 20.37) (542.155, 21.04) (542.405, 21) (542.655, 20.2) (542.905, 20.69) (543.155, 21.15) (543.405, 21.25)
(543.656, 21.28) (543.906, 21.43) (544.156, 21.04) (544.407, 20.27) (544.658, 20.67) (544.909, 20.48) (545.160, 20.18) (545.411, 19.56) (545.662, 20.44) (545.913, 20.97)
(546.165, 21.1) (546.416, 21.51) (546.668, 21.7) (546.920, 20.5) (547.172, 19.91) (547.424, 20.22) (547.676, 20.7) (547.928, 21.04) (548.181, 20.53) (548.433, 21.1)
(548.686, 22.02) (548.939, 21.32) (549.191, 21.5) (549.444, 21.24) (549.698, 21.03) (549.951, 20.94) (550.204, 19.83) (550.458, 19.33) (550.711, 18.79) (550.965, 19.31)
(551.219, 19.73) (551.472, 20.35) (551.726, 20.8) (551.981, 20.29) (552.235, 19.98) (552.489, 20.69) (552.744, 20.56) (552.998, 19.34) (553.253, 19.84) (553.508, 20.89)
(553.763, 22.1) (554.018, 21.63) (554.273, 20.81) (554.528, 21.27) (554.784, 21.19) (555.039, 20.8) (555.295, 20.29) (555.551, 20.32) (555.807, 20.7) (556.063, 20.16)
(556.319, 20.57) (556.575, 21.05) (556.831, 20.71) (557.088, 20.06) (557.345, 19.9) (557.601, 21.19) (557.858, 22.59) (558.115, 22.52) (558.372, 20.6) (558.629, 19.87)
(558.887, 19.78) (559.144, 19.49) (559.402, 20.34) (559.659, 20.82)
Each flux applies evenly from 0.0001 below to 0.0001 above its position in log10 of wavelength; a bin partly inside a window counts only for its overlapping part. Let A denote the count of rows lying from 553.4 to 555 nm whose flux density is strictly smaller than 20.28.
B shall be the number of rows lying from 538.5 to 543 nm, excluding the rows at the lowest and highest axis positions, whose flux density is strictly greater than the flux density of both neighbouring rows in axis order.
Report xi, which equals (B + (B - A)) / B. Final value 2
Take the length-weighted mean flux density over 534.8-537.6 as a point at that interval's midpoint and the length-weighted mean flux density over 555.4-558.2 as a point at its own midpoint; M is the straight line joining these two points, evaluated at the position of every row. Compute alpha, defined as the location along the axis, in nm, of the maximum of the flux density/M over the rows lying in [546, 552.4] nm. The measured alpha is 548.686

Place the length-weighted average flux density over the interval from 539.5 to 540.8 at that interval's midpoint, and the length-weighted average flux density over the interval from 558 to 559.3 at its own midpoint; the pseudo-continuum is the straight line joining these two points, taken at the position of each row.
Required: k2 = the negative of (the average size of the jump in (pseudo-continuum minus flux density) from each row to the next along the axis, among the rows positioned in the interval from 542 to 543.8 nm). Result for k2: -0.32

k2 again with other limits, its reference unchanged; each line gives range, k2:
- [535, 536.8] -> -0.98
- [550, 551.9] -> -0.51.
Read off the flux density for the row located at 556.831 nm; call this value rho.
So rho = 20.71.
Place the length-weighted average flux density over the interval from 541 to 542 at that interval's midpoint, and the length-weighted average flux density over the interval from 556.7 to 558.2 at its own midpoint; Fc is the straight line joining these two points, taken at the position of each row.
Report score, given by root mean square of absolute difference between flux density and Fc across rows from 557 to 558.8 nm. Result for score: 1.11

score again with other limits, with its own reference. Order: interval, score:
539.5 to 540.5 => 0.81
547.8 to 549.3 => 0.68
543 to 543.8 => 0.72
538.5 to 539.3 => 0.89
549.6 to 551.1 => 1.27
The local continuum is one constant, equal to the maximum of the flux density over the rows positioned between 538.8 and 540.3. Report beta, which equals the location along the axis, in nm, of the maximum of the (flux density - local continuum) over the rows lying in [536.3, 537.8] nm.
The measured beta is 536.938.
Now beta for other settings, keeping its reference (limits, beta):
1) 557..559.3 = 557.858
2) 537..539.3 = 538.175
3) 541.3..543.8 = 543.656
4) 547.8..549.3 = 548.686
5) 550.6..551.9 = 551.726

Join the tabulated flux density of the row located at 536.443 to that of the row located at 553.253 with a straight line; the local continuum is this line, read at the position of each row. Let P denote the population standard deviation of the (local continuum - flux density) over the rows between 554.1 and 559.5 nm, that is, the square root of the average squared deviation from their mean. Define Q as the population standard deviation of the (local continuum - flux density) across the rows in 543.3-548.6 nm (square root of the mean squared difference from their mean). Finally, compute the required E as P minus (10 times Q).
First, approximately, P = 0.77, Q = 0.54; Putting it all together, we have -4.6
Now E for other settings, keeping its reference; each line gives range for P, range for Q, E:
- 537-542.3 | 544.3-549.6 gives -5.7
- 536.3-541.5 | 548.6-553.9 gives -8.0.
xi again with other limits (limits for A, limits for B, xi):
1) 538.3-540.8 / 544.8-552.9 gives 1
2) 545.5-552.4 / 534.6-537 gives -2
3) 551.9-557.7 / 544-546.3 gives -4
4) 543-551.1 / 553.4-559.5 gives 0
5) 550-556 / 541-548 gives 0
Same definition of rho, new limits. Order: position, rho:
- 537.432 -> 21.68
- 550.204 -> 19.83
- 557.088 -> 20.06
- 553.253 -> 19.84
